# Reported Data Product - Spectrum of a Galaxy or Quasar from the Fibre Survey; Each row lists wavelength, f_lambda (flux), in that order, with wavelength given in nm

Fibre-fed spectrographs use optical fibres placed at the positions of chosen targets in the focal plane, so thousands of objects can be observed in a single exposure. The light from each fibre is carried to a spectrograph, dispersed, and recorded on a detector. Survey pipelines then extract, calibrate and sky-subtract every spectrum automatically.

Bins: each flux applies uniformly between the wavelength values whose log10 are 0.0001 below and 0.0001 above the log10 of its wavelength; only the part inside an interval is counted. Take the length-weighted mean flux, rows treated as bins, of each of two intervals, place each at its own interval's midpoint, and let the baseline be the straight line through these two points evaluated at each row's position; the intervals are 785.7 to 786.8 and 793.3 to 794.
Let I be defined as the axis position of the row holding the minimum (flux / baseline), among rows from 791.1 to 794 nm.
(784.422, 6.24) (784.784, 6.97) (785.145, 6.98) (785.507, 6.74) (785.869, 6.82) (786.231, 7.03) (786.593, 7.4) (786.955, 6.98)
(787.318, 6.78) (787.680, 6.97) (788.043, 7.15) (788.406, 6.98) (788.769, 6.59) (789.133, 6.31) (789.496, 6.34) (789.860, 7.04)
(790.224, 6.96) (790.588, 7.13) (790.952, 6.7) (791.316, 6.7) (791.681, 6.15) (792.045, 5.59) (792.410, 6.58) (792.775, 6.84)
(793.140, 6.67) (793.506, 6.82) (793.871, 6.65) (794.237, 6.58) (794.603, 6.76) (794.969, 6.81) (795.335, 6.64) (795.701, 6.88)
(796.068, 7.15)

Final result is 792.045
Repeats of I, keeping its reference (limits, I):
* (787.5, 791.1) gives 789.133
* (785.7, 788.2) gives 785.869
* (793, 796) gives 794.237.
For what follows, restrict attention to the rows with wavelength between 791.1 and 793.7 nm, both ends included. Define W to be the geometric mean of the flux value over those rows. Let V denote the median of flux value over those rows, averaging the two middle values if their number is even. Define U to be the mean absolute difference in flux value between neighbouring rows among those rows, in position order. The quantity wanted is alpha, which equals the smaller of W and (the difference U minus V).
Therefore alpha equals -6.22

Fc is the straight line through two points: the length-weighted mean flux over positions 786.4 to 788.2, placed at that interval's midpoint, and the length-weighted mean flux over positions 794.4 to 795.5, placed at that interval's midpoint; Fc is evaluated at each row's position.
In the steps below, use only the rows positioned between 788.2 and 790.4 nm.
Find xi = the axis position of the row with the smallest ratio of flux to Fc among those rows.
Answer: 789.133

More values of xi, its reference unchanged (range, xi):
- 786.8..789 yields 788.769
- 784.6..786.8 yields 785.507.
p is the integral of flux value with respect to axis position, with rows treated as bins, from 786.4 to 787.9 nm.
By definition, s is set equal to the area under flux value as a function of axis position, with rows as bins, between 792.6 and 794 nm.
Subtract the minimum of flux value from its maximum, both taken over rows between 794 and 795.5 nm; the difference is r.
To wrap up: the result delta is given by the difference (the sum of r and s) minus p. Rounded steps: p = 10.6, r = 0.23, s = 9.4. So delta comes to -0.88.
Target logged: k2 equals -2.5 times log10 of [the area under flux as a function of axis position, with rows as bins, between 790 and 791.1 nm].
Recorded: -2.21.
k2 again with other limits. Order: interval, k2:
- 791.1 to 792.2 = -2.08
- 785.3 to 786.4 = -2.19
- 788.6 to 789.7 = -2.12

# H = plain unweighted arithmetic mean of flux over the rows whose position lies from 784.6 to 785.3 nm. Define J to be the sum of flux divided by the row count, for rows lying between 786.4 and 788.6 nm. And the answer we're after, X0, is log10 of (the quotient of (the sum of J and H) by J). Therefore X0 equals 0.299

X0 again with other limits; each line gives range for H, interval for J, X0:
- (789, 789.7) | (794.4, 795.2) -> 0.286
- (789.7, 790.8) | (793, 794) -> 0.312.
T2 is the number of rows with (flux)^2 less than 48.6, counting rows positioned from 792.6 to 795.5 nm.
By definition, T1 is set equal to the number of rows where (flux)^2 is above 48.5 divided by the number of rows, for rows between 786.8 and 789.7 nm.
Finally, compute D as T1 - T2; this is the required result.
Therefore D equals -7.5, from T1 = 0.5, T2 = 8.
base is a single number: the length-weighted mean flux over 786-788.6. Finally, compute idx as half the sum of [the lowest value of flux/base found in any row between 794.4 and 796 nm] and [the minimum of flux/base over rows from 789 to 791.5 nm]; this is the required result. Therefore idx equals 0.92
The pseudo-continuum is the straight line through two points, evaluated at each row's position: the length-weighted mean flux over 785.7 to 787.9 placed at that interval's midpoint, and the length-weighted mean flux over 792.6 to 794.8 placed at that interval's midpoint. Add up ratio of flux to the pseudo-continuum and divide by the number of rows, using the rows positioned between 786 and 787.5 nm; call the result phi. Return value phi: 1.01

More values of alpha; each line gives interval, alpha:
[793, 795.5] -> -6.54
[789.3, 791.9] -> -6.38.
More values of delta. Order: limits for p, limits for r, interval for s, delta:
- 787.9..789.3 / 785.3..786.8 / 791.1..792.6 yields 0.62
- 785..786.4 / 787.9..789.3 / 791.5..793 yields 0.65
